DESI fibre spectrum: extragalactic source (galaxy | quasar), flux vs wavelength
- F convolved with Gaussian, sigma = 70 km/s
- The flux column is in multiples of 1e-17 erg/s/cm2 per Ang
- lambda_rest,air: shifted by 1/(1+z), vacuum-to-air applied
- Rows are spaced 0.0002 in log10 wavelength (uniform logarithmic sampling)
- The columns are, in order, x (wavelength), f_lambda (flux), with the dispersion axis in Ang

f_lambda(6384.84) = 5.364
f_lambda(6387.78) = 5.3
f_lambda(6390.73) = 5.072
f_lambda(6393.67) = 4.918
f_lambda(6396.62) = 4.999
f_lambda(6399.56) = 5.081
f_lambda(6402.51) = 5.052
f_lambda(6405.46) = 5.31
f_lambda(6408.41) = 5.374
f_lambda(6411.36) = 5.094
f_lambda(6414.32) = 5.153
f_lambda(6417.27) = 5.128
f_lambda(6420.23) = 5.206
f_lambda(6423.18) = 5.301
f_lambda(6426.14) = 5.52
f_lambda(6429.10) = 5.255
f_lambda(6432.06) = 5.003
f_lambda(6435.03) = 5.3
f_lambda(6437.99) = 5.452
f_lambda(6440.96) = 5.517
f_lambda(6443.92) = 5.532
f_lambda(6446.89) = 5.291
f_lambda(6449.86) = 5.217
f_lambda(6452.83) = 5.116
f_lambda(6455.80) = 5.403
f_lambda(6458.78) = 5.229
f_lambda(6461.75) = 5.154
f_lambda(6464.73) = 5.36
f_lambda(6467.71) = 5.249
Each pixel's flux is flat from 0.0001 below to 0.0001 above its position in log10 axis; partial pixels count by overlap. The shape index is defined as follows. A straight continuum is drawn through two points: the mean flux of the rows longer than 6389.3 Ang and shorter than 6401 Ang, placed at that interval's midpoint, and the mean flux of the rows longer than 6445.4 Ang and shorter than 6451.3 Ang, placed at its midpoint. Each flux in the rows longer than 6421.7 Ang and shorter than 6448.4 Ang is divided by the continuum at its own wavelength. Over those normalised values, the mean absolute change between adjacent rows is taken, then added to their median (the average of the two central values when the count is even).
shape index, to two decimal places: 1.07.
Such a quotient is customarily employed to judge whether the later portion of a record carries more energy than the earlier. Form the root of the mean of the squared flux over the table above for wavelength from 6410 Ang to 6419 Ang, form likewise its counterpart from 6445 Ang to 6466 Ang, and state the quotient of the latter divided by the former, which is 1.025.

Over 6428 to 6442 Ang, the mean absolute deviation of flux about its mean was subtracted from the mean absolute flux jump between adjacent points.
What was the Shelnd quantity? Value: 0.048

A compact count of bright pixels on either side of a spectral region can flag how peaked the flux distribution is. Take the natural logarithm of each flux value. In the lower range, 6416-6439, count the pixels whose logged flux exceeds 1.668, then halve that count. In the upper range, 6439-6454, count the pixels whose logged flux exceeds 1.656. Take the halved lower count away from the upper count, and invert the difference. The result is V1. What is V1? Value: 0.50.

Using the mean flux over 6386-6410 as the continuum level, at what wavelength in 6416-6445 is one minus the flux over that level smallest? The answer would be 6443.92 Ang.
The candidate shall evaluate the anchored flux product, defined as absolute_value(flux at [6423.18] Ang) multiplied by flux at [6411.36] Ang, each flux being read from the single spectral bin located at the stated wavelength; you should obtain 27.0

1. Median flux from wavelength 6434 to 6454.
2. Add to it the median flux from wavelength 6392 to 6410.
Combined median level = 10.4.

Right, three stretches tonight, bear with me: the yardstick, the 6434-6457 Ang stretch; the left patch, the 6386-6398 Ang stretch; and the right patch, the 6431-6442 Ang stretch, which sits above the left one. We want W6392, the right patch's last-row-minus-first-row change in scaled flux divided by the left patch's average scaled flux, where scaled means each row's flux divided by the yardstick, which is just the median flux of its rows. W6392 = 0.10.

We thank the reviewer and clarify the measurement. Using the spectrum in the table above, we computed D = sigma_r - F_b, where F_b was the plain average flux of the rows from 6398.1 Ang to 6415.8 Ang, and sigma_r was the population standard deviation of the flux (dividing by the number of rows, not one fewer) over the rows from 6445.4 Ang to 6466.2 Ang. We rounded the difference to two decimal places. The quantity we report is -5.08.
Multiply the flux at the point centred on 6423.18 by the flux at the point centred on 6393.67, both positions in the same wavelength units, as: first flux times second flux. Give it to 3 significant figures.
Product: 26.1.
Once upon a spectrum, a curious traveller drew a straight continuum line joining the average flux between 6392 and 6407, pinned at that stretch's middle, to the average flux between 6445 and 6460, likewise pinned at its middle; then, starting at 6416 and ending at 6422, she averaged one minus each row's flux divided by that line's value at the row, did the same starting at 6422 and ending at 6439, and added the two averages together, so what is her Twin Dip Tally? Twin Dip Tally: -0.03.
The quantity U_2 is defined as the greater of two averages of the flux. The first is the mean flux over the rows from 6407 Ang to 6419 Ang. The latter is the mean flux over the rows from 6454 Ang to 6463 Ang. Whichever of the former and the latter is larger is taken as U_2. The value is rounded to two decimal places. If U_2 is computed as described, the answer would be 5.26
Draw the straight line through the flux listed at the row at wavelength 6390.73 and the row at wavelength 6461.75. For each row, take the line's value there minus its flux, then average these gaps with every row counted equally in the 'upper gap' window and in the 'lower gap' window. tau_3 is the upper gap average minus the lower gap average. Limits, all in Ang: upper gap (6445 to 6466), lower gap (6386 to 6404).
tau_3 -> -0.112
